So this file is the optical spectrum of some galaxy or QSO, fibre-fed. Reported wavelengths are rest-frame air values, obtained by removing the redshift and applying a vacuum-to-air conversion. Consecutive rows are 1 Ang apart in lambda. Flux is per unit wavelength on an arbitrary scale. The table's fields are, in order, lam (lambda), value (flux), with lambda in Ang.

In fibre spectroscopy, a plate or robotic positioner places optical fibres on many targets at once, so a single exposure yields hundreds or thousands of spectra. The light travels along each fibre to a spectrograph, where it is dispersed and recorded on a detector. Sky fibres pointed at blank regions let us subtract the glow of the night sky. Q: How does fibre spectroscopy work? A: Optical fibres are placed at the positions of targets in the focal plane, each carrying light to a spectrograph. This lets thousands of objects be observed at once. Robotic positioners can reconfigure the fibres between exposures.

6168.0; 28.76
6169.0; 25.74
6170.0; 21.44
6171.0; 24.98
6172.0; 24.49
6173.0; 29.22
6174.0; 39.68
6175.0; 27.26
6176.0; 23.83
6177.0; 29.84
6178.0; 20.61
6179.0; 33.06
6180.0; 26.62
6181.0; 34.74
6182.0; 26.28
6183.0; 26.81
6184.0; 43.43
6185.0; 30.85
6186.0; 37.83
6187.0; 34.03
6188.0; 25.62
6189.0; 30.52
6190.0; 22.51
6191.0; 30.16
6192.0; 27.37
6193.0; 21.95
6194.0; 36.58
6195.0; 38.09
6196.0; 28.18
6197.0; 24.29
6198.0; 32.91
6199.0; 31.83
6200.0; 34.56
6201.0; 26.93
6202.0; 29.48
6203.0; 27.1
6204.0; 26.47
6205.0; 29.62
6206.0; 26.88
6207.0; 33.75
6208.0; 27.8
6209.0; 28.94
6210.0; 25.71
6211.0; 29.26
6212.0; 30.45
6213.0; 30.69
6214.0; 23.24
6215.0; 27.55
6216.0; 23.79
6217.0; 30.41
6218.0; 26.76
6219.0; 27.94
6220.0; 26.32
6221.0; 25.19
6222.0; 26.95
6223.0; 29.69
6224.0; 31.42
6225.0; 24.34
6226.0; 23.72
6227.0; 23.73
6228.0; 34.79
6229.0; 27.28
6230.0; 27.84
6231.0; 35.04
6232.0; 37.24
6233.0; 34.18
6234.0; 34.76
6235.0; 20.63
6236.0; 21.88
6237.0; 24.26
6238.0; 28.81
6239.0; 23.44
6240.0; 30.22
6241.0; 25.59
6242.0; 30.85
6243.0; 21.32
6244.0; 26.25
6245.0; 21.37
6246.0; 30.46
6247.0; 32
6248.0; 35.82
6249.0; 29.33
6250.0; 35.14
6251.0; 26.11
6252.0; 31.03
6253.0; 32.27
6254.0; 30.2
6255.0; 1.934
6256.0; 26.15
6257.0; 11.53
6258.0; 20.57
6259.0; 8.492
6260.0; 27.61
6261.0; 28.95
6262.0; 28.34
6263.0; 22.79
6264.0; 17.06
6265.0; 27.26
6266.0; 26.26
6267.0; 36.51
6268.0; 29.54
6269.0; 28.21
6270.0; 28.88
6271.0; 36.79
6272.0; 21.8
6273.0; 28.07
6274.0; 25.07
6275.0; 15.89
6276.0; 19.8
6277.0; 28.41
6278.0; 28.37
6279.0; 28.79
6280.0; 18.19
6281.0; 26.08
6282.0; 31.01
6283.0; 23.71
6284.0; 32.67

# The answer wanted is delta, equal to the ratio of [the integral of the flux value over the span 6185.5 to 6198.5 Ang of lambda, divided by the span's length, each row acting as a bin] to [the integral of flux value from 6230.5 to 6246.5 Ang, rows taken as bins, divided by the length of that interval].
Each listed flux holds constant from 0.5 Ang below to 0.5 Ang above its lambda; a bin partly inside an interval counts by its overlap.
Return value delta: 1.1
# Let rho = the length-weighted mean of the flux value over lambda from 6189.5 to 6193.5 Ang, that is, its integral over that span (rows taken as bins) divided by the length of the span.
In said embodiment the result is 25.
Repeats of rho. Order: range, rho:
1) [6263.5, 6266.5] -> 24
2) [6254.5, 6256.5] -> 14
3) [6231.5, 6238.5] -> 29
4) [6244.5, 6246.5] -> 26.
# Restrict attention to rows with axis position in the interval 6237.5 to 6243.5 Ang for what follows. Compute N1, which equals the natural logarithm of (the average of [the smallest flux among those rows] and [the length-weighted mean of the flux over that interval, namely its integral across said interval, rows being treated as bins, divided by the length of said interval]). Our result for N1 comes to 3.18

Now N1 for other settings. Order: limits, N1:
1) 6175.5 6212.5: 3.22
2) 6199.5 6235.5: 3.20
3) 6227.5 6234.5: 3.41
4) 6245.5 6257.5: 2.67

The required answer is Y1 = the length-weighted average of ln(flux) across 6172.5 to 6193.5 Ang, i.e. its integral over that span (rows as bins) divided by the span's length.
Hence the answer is 3.37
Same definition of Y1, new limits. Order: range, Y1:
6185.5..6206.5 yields 3.38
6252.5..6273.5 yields 3.08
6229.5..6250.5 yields 3.35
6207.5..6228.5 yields 3.31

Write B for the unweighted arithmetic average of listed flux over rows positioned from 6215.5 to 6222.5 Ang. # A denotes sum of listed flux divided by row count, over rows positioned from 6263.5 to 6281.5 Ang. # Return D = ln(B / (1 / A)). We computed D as 6.55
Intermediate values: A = 26.2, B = 26.8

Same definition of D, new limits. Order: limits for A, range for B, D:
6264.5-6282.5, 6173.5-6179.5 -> 6.66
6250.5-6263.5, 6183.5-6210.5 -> 6.53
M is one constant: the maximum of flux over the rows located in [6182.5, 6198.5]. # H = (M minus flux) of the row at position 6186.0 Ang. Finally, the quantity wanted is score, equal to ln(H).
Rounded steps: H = 6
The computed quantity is 1.72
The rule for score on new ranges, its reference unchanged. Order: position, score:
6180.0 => 2.82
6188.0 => 2.88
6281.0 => 2.85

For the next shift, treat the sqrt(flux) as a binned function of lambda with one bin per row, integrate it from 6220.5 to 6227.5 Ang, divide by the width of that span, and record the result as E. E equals 5.1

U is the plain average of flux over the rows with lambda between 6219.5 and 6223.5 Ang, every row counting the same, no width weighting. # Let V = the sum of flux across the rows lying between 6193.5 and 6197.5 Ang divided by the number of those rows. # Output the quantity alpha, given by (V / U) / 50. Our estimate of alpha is 0.0235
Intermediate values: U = 27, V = 32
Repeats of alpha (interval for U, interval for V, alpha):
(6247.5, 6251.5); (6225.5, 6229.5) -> 0.0173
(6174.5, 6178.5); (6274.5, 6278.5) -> 0.0182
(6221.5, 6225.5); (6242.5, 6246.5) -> 0.0177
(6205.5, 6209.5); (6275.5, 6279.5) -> 0.0180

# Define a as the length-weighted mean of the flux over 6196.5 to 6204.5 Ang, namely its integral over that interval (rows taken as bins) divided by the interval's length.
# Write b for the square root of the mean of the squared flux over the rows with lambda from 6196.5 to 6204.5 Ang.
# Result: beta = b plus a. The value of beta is 58.6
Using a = 29.2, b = 29.4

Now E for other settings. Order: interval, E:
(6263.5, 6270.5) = 5.2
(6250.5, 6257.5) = 4.5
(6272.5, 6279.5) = 5.0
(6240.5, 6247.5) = 5.2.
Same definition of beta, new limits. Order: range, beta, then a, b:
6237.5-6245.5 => 52.2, 26.0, 26.2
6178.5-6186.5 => 65.4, 32.5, 33.0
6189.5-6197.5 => 57.8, 28.6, 29.2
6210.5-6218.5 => 55.7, 27.8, 27.9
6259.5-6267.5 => 54.2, 26.8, 27.3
